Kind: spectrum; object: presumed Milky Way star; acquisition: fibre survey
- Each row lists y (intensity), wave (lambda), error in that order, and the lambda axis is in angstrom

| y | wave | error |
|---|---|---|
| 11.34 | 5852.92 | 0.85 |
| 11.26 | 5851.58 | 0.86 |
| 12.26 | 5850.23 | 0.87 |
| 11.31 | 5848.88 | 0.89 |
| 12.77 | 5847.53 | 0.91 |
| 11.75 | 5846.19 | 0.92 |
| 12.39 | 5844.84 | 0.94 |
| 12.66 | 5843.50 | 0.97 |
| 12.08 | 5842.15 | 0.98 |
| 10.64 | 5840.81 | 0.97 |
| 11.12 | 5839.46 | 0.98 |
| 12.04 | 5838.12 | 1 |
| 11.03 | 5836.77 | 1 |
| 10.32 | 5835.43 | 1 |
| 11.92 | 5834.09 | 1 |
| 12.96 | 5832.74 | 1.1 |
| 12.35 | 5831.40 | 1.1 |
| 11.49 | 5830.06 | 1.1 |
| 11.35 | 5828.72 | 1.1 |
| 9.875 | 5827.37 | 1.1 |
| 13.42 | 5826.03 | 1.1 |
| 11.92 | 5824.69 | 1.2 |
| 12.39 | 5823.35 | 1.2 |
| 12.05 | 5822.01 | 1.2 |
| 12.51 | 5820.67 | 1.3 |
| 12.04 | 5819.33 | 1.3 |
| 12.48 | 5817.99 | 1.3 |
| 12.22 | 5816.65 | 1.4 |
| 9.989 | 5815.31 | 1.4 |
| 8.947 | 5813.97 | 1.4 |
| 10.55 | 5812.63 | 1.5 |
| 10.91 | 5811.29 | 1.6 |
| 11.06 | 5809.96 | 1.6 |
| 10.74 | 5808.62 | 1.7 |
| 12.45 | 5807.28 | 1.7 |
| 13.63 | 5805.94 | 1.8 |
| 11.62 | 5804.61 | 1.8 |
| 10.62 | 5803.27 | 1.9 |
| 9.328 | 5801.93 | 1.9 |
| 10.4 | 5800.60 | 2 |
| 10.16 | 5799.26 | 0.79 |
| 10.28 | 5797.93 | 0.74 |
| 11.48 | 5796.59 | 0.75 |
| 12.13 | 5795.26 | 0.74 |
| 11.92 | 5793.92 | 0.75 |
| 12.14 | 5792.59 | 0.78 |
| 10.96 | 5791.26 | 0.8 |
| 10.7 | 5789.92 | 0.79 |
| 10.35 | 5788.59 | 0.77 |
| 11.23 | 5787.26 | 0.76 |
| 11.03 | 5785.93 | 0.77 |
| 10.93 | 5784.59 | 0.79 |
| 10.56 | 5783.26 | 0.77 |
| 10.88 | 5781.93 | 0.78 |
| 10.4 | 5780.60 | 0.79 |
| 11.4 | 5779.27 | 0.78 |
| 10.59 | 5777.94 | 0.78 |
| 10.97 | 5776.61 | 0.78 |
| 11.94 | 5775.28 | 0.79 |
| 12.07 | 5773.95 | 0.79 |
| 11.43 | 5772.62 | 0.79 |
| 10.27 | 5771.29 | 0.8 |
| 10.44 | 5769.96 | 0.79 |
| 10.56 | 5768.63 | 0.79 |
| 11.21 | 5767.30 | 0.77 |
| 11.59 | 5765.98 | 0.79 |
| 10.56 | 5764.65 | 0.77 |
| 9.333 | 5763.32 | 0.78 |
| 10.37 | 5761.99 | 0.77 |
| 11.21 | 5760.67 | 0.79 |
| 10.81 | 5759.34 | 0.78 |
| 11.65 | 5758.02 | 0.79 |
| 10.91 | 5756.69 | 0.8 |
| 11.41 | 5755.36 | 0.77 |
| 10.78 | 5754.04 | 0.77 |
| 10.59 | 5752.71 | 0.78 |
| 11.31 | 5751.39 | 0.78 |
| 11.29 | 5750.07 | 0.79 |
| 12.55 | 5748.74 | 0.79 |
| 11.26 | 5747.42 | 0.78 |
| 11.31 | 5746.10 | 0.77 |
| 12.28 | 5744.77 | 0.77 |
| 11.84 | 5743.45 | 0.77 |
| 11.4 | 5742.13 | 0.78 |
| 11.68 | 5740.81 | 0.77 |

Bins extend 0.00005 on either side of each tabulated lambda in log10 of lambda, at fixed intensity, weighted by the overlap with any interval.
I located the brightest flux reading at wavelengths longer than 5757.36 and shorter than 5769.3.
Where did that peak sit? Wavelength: 5758.02 angstrom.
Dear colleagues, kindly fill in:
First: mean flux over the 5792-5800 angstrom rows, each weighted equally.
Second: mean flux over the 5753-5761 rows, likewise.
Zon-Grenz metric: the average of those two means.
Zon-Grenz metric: 11.2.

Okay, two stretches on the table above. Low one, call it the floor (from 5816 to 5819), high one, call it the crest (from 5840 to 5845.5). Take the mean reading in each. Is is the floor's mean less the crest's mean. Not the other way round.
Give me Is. 0.4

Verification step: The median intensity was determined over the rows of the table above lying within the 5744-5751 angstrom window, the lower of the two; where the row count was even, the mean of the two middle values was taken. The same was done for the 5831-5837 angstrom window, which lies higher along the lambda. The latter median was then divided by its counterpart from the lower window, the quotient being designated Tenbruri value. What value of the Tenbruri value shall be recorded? 1.05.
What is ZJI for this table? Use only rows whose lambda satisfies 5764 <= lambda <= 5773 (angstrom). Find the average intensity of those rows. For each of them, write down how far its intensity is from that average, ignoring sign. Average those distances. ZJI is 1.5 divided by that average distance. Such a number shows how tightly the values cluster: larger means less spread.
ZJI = 3.2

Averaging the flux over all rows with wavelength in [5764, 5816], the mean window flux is 11.0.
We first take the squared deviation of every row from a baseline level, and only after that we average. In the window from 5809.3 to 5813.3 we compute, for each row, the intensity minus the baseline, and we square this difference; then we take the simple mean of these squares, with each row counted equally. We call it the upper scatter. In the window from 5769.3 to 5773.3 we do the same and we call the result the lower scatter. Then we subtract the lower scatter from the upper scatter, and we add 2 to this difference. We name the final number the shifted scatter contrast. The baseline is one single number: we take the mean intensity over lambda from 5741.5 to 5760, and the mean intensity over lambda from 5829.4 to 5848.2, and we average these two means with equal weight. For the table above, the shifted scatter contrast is 1.6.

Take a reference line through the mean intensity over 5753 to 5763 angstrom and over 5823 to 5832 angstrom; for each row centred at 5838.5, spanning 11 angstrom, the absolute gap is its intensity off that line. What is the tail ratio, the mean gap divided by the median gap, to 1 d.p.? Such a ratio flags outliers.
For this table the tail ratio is 0.9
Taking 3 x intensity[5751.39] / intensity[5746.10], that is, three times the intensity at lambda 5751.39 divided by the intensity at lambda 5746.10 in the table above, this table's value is 3.0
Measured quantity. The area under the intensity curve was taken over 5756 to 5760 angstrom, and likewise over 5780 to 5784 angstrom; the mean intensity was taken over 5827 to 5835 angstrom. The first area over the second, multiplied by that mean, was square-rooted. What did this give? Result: 3.49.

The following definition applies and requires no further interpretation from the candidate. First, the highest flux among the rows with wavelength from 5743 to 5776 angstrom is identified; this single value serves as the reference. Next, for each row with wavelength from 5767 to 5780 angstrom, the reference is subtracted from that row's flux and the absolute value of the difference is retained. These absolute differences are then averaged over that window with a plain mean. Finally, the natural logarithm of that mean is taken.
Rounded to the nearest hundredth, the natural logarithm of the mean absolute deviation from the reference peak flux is 0.38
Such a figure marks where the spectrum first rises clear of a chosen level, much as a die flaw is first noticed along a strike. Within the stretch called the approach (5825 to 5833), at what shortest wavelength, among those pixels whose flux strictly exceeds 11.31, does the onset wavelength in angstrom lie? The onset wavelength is 5826.03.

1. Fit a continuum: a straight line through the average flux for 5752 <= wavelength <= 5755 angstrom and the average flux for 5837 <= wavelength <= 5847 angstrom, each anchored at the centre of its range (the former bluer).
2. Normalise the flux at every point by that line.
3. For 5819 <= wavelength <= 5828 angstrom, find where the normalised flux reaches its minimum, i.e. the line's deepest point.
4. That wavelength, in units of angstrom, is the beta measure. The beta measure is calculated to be 5827.37 angstrom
